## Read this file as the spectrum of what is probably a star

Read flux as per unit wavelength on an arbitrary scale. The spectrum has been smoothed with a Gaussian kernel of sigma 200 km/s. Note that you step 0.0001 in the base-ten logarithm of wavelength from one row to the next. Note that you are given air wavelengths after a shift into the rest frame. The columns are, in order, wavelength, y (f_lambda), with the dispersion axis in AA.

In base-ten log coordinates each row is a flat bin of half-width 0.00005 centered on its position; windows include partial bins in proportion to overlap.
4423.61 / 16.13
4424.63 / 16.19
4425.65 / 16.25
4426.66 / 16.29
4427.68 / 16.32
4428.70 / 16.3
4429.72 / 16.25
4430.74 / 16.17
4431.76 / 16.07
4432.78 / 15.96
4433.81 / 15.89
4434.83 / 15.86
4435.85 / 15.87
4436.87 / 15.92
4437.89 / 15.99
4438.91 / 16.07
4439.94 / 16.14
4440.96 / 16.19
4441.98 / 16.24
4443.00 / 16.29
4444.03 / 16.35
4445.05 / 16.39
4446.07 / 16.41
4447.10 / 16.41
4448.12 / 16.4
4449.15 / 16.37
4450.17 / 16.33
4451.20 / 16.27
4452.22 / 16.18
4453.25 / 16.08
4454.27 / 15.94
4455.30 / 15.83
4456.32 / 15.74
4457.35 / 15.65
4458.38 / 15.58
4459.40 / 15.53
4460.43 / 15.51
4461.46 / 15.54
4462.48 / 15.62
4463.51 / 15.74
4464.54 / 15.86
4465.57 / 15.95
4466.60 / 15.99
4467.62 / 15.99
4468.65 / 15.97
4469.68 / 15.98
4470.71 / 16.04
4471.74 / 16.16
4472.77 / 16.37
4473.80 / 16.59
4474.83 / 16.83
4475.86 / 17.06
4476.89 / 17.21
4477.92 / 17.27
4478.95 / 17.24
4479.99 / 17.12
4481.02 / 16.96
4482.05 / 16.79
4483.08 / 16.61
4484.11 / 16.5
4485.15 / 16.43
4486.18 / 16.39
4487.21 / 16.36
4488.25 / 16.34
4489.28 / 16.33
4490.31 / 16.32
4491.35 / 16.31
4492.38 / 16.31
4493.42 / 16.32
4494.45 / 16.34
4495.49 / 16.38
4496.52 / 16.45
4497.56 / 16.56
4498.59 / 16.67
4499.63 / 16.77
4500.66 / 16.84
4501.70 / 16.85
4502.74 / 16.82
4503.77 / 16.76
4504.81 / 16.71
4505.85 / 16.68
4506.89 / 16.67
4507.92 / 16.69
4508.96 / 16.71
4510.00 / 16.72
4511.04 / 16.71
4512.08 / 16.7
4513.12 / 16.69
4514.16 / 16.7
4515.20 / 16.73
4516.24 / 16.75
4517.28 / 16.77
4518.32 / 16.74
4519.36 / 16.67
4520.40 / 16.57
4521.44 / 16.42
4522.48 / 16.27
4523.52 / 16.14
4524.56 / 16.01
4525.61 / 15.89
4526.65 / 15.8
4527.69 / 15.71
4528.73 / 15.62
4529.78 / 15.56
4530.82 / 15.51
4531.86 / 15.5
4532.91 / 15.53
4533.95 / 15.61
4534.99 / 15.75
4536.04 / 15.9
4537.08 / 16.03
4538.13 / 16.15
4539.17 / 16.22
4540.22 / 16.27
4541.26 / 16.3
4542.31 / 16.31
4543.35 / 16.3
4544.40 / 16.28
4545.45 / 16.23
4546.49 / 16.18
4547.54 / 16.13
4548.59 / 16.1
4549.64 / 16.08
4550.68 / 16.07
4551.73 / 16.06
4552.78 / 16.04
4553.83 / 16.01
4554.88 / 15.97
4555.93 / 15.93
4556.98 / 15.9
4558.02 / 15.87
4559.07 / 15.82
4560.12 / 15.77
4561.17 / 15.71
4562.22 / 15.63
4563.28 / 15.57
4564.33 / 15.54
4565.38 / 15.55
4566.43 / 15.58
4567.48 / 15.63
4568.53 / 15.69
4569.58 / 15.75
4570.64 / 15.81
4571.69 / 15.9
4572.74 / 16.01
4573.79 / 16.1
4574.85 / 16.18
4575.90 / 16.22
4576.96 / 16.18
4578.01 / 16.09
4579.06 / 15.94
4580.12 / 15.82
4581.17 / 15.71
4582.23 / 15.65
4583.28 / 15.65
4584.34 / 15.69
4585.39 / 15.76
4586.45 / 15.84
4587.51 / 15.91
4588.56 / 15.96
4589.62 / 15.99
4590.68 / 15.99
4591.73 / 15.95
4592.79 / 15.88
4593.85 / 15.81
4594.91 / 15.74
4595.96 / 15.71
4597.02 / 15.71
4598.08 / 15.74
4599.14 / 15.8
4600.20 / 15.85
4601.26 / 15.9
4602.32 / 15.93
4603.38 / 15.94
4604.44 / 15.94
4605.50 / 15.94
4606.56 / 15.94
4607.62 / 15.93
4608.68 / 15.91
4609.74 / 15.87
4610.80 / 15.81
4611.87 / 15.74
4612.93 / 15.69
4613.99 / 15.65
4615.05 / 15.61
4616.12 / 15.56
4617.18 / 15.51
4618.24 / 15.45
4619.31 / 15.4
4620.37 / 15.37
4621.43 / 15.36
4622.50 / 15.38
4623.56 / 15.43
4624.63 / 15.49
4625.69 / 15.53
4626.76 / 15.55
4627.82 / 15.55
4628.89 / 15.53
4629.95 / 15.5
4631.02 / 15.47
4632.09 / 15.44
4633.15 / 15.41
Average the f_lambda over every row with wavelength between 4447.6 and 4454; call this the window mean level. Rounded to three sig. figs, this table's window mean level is 16.3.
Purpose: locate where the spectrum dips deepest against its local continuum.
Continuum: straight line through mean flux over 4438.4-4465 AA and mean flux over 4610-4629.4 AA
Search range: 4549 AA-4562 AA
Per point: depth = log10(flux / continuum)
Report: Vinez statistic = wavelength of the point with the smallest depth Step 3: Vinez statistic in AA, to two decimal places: 4561.17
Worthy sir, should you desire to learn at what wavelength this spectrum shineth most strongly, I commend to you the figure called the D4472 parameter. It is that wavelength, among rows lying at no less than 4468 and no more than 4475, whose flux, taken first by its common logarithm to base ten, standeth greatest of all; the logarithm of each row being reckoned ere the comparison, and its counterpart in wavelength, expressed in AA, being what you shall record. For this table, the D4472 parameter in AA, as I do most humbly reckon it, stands 4474.83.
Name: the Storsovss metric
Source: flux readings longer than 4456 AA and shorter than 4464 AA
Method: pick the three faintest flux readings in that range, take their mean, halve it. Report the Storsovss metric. 7.76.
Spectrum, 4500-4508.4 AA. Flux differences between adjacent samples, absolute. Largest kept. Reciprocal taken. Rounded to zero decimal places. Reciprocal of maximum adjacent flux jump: 17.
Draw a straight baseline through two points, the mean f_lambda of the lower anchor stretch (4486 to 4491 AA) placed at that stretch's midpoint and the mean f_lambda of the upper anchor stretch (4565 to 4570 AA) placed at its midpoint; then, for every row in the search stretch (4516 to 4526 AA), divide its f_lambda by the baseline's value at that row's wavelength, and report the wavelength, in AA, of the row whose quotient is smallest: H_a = 4525.61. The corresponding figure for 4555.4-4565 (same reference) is 4564.33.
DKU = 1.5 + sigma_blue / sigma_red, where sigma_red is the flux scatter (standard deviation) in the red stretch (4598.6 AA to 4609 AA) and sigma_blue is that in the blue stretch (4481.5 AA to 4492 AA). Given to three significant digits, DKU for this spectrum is 4.78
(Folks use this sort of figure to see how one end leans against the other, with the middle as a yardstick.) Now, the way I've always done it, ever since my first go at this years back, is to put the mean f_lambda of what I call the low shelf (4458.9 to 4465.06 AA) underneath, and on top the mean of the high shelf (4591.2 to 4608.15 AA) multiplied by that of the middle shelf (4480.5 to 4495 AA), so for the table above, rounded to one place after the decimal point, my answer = 16.7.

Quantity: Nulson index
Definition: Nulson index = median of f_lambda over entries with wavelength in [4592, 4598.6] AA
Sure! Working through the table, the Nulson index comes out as 15.7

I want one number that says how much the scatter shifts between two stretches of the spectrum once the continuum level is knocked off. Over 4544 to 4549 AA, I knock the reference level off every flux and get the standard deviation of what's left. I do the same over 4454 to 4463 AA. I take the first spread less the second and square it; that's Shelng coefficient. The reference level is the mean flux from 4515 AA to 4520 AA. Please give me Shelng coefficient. 0.006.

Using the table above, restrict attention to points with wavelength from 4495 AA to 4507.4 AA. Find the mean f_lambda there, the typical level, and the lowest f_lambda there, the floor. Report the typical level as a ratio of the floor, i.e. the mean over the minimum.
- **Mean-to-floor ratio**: 1.02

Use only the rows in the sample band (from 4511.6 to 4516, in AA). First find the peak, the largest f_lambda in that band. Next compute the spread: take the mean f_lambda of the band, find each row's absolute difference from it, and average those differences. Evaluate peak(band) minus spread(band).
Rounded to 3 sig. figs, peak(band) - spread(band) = 16.7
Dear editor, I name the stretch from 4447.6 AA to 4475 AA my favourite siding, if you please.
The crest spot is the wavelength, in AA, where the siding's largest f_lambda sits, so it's 4474.83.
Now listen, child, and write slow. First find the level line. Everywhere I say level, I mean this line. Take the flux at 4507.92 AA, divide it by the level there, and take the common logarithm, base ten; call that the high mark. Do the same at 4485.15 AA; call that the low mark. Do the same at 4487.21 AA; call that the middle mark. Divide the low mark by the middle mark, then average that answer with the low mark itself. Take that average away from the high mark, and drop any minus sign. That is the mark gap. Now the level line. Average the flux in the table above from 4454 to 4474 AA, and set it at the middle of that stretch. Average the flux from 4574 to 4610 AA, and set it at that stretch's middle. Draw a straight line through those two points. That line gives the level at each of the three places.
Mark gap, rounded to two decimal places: 0.56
